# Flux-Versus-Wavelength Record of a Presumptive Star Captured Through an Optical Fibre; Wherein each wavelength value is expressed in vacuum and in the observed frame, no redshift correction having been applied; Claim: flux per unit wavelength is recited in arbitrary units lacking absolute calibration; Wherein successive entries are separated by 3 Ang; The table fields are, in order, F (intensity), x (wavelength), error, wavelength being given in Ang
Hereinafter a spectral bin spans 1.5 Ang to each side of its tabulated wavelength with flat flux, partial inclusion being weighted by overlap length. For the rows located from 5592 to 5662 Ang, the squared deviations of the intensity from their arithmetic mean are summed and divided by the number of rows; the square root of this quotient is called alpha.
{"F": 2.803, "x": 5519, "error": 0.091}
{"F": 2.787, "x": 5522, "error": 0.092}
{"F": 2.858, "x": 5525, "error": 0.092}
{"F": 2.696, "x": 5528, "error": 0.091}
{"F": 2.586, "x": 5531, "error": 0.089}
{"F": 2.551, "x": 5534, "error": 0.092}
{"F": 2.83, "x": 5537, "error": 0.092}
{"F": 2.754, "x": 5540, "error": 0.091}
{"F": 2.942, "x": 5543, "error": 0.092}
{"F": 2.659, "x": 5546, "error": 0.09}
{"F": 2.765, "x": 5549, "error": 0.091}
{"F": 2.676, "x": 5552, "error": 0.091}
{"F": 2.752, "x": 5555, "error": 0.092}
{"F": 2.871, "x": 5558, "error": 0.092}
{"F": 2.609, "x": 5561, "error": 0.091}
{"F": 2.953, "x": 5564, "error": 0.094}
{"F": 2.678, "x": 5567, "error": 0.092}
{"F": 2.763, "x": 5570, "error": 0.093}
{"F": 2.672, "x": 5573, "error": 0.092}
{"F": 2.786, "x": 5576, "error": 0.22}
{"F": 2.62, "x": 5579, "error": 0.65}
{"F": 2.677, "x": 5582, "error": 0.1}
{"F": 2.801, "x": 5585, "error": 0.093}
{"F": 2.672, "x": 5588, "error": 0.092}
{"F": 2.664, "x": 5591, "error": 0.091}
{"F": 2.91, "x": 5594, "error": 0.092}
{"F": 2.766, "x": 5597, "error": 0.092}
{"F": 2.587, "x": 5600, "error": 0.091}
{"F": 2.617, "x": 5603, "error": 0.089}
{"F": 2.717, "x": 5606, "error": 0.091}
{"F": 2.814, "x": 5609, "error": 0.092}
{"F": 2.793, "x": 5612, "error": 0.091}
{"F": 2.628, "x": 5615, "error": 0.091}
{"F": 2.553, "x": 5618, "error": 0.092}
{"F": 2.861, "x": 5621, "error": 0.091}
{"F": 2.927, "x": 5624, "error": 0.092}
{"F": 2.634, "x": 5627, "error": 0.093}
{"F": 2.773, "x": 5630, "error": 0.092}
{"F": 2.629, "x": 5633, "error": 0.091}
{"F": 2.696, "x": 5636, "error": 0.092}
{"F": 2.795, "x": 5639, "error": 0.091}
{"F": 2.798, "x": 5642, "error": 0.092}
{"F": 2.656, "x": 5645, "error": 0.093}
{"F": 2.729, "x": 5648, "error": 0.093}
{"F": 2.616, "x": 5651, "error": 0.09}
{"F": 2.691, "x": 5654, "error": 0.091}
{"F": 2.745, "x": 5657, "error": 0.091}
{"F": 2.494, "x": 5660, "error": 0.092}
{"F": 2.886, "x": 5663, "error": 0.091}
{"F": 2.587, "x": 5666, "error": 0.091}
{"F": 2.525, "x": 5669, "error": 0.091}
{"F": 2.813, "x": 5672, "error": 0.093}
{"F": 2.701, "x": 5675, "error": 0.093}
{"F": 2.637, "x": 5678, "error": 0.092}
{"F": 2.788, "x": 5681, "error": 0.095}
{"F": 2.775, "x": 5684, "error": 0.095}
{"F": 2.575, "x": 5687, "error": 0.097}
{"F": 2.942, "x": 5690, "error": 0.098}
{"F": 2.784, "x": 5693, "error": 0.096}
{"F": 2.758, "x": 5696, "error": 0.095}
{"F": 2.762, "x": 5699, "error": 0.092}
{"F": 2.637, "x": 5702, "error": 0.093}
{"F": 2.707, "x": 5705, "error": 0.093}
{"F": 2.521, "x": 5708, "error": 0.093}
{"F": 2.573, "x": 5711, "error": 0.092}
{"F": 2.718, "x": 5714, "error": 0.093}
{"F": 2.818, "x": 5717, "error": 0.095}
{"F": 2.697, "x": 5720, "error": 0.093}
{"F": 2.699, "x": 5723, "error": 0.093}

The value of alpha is 0.110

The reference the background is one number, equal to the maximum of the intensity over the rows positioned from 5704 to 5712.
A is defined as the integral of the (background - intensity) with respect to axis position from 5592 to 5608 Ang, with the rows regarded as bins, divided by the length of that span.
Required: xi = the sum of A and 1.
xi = 0.99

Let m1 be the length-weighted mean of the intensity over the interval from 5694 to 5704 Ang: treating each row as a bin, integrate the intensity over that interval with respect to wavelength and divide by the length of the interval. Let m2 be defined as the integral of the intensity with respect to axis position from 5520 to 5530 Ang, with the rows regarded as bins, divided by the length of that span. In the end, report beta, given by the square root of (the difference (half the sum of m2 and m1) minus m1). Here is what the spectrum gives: 0.16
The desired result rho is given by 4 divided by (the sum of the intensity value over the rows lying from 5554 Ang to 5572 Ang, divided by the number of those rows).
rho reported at 1.44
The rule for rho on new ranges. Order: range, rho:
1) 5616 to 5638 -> 1.47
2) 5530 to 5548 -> 1.47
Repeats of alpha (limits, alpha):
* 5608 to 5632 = 0.121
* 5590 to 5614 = 0.101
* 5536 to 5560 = 0.090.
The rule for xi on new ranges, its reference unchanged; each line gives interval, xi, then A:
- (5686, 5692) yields 0.93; -0.069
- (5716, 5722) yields 0.96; -0.041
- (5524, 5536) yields 1.04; 0.035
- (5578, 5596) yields 0.98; -0.021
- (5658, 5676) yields 1.04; 0.038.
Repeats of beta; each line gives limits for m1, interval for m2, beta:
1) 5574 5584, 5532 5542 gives 0.10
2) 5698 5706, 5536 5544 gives 0.26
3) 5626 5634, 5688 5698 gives 0.25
